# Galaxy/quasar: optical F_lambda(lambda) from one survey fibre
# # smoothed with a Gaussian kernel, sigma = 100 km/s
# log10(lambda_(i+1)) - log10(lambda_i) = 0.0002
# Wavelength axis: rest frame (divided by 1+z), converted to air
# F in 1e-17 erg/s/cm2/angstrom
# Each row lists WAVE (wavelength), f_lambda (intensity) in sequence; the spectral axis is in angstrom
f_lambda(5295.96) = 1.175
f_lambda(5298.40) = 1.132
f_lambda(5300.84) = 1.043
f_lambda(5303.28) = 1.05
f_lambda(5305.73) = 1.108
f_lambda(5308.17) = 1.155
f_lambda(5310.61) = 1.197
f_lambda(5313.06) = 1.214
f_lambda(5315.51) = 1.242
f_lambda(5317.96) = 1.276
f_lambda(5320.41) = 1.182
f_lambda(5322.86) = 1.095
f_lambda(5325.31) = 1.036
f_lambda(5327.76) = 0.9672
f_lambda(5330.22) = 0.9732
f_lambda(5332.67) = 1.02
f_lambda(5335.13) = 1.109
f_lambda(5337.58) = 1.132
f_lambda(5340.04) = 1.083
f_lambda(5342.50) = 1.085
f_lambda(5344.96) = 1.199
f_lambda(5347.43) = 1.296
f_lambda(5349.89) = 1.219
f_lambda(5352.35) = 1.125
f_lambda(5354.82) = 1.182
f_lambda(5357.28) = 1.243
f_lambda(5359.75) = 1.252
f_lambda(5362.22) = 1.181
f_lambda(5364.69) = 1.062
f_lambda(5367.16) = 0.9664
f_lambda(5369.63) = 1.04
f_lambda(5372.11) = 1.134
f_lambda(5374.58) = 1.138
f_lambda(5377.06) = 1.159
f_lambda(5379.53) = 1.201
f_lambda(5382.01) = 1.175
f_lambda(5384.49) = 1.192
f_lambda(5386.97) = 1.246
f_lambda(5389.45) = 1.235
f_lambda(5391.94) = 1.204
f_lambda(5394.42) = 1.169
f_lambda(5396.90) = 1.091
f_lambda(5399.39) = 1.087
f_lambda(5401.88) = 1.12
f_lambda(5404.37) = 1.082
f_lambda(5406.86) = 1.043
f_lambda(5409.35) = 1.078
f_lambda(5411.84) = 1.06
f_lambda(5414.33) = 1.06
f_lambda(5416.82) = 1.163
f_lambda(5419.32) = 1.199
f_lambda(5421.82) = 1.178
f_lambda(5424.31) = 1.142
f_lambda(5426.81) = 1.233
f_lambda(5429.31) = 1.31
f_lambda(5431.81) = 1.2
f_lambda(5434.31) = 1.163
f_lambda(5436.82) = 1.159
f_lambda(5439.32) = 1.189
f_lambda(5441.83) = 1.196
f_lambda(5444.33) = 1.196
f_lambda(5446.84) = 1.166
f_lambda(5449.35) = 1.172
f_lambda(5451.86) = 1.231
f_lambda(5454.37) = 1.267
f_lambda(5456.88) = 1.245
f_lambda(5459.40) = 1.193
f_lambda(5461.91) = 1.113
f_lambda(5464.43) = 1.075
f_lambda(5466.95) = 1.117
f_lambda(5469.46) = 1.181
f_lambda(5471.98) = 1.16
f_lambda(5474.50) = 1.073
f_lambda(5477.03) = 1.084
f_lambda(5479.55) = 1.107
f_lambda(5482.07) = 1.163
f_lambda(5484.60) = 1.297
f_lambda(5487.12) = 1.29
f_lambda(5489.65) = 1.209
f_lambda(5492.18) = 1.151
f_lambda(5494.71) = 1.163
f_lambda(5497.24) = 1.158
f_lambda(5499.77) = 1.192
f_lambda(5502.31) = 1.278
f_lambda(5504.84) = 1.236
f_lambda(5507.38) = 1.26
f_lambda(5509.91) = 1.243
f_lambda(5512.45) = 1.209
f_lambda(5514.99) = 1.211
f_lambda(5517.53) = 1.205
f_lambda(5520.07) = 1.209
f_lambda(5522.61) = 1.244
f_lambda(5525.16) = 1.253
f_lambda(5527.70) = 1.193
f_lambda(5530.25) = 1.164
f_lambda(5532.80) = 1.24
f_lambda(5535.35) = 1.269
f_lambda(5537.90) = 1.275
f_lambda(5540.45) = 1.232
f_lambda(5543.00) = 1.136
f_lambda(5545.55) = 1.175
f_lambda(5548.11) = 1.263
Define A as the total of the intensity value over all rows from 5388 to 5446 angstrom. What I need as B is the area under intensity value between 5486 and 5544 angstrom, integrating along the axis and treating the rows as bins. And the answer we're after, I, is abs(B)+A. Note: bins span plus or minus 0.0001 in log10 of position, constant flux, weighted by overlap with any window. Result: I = 97.22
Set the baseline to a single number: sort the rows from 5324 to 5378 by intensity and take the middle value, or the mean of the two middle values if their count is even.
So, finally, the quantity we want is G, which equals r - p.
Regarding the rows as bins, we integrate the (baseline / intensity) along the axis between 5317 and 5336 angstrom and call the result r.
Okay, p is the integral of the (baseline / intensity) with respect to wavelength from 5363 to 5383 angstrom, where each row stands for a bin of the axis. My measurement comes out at -0.4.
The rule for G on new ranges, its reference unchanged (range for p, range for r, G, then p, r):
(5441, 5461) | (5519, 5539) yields -0.4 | 18.7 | 18.35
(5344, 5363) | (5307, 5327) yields 1.7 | 17.7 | 19.39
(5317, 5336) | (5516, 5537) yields -0.6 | 20.0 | 19.39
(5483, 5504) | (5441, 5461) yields -0.8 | 19.5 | 18.72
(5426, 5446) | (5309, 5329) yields 1.0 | 18.8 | 19.76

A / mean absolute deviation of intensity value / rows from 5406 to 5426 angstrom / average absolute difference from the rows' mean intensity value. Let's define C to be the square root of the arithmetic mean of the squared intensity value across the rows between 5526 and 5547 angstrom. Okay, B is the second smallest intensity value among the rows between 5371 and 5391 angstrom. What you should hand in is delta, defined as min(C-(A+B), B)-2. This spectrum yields -1.98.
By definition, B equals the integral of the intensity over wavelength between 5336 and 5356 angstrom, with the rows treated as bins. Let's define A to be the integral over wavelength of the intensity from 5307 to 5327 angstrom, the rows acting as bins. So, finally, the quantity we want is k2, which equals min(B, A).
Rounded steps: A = 23.4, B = 23.28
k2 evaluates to 23.3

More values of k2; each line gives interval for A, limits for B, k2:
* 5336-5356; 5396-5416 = 21.6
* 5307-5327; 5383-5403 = 23.4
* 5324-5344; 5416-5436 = 21.1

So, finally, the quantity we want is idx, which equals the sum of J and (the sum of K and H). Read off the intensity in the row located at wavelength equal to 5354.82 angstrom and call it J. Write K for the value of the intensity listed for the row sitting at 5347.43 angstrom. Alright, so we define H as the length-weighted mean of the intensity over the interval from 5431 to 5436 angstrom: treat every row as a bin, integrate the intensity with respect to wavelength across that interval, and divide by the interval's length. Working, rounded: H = 1.18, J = 1.182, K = 1.296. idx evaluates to 3.65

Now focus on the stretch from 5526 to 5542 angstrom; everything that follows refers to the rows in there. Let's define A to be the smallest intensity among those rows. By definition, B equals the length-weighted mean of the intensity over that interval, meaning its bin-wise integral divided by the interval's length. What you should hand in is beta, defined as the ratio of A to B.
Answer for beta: 0.95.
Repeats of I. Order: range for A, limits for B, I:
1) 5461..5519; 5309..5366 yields 92.52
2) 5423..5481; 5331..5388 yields 92.41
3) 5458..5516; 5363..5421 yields 92.53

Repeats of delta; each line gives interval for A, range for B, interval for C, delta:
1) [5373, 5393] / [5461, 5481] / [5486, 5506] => -1.89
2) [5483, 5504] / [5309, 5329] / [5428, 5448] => -1.89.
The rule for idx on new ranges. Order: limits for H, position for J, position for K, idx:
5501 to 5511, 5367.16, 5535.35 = 3.49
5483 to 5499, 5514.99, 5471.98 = 3.58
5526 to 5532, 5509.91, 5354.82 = 3.61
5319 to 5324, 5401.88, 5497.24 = 3.42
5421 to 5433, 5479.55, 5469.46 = 3.50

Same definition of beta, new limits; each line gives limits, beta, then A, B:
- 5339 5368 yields 0.83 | 0.9664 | 1.16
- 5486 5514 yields 0.95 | 1.151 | 1.22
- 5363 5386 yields 0.86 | 0.9664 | 1.12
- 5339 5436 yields 0.84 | 0.9664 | 1.15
